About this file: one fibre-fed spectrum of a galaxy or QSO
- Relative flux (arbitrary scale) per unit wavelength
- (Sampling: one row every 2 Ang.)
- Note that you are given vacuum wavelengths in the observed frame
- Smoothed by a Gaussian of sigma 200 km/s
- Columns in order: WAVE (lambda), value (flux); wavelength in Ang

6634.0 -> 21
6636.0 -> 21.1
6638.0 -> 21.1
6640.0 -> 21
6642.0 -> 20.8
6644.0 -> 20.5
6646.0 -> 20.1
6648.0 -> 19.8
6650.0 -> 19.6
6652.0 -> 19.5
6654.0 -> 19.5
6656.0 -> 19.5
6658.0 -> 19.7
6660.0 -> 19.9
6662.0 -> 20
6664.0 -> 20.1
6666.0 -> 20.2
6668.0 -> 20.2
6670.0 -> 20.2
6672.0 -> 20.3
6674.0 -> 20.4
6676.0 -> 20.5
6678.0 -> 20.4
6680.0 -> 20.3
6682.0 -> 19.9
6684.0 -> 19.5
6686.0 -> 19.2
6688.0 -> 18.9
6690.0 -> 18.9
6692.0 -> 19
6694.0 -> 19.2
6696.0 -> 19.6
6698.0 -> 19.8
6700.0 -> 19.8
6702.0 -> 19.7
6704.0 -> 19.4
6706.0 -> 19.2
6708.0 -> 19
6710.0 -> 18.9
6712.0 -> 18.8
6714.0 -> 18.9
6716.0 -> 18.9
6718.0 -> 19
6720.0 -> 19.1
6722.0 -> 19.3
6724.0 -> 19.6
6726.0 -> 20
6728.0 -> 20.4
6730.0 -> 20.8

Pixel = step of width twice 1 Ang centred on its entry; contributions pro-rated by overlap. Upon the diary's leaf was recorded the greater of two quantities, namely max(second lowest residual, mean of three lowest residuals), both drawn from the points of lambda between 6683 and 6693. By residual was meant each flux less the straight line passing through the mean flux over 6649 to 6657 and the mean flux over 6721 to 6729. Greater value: -0.75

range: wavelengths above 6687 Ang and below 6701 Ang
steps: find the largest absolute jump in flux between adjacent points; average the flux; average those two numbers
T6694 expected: 9.9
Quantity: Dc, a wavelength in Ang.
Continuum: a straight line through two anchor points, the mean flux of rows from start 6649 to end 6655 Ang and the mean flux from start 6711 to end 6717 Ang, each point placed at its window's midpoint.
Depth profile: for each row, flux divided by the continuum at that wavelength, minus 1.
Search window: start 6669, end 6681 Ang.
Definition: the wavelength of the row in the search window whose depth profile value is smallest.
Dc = 6670.0 Ang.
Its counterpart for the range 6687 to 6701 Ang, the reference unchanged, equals 6688.0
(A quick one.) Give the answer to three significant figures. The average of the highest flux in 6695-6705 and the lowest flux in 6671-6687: 19.5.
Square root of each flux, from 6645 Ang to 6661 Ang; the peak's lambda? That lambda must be 6646.0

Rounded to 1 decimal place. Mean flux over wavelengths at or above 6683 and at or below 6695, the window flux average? 19.1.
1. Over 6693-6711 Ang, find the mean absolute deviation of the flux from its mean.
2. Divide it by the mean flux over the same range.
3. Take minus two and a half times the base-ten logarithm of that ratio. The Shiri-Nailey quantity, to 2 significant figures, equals 4.6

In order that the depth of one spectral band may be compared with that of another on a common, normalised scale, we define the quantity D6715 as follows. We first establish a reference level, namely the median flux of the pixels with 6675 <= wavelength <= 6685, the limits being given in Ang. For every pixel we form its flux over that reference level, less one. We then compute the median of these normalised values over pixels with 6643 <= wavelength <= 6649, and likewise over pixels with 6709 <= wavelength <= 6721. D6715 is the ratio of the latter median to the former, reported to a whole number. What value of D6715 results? 7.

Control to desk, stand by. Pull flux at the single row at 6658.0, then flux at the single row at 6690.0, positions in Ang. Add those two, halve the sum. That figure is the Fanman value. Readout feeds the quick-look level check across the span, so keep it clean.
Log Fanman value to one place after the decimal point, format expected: 19.3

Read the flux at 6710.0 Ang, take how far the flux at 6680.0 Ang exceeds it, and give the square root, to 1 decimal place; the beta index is 1.2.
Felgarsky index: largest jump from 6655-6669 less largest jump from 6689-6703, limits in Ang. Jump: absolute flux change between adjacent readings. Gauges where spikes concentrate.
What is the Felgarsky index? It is -0.20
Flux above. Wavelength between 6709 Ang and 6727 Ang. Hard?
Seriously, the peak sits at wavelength 6726.0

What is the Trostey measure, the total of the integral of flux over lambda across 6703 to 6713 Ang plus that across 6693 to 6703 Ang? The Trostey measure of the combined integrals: 387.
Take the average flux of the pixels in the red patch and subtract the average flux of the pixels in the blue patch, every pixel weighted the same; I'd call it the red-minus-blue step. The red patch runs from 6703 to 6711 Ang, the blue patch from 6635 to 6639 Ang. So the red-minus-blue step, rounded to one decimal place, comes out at -2.0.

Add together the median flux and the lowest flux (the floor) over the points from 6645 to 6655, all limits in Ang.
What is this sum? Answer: 39.1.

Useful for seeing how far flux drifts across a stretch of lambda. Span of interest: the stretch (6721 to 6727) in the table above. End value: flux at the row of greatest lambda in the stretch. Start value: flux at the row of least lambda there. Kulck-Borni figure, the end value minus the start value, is 0.7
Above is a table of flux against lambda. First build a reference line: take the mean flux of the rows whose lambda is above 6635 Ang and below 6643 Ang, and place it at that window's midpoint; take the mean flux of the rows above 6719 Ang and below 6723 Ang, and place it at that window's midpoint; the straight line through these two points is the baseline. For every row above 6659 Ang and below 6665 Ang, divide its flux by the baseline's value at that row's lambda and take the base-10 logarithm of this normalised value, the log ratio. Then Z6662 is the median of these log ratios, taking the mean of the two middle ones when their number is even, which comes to -0.011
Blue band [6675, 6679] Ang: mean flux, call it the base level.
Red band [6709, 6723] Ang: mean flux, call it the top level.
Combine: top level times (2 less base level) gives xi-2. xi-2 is -350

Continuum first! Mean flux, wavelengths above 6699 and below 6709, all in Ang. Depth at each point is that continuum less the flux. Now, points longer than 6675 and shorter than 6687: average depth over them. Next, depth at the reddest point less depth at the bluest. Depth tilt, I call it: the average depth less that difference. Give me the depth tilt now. -1.8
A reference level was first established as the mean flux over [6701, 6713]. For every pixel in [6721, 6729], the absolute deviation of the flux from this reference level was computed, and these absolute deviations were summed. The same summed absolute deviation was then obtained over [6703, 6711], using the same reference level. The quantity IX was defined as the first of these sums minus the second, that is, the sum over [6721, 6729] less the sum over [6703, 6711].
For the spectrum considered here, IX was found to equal 1.9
